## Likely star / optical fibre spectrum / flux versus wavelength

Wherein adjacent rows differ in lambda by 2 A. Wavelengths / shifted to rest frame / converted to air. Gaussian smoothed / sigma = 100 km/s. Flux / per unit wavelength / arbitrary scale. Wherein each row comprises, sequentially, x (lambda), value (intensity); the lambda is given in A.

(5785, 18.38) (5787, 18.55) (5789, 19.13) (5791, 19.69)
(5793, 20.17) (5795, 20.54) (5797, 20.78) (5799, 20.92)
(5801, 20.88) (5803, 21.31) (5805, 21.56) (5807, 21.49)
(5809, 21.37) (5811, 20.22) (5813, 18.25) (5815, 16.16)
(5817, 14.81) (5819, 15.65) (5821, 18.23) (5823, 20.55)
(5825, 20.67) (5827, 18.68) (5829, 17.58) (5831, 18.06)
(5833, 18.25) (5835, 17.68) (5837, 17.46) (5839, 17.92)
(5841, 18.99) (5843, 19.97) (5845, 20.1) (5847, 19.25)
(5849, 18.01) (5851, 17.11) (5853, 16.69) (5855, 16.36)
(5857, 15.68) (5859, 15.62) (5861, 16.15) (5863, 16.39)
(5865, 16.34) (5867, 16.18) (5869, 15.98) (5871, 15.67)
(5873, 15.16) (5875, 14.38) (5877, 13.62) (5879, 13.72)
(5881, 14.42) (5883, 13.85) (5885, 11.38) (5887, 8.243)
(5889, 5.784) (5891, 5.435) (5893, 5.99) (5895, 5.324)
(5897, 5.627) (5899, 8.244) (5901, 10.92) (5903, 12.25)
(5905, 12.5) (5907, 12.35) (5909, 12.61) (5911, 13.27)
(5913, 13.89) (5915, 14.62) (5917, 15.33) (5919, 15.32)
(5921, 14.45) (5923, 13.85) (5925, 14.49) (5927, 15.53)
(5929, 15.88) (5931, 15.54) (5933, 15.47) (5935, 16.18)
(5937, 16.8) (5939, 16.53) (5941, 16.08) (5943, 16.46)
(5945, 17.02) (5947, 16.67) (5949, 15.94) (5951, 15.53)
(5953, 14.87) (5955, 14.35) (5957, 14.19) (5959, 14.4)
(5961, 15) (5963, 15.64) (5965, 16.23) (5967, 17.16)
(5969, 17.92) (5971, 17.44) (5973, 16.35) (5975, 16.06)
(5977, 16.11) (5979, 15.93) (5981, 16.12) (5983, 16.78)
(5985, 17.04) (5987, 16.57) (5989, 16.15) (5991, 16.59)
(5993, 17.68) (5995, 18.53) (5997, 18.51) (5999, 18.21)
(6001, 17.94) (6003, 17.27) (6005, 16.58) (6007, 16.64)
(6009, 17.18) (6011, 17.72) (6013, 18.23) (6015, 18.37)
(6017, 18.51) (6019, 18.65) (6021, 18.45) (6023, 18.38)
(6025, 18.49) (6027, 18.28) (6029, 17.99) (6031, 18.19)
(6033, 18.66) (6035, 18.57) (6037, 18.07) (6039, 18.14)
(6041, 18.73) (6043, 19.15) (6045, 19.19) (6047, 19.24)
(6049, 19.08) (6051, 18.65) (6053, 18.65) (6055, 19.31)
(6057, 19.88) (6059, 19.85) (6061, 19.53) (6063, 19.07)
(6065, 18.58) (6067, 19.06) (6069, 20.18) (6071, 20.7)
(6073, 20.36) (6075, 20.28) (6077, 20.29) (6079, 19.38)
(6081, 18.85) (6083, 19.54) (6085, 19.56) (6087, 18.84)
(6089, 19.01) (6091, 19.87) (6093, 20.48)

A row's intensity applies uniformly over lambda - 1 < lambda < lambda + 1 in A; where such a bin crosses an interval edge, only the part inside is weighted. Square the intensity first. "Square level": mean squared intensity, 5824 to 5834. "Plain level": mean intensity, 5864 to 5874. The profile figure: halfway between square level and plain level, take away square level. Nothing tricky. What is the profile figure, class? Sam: -167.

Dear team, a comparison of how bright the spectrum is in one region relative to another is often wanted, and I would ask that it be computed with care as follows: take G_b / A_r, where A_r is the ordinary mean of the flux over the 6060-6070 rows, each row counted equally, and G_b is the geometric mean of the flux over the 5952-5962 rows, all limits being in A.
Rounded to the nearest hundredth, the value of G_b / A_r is 0.75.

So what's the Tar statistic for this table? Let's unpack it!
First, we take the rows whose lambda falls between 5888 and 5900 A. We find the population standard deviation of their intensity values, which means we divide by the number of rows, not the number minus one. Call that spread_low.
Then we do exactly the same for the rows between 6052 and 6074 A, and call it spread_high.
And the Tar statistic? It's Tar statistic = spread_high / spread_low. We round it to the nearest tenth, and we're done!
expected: 0.7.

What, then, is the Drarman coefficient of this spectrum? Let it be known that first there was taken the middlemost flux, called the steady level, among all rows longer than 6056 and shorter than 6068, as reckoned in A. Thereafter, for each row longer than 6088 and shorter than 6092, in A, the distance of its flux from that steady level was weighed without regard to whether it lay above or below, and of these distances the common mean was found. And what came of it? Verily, 0.4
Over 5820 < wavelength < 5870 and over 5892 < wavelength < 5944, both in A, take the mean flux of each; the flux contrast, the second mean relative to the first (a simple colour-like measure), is 0.75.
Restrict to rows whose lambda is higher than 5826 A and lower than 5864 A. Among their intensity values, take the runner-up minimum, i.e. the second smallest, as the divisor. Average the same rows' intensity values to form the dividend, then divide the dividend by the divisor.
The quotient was 1.13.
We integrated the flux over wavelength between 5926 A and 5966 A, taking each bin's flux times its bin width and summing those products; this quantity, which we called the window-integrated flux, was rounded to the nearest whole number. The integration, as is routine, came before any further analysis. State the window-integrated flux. 629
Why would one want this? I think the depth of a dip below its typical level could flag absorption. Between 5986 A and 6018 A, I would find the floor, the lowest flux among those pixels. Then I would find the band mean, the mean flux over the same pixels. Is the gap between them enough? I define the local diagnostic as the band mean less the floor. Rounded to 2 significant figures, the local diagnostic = 1.4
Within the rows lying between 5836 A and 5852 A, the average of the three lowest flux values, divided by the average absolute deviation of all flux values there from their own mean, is 17.9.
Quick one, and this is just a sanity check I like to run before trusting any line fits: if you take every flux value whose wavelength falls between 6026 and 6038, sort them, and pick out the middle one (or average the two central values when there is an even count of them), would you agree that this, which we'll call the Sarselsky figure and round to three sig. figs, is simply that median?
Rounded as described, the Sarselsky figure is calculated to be 18.2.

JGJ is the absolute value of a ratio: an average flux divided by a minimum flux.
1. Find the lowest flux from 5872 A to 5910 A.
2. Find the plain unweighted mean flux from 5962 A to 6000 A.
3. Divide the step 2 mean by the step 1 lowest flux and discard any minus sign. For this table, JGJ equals 3.2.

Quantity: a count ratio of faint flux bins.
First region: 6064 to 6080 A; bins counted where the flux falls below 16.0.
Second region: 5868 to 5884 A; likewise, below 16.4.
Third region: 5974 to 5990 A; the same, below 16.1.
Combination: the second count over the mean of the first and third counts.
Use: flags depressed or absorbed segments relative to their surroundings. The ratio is 8.0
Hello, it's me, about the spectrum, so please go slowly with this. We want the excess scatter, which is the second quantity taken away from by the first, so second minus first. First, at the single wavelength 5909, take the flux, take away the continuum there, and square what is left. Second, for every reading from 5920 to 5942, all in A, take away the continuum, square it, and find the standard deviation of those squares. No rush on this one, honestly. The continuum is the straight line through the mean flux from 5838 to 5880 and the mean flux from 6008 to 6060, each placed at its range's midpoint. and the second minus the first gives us -17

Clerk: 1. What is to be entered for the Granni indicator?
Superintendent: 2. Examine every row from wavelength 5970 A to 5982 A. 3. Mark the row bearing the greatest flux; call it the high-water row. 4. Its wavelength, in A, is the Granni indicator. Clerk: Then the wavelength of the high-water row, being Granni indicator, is 5971 A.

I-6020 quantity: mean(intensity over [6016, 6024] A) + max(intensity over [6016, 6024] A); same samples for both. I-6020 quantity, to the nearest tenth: 37.1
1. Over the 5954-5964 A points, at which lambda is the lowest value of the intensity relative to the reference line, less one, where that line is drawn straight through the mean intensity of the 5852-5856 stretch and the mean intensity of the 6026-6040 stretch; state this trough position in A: 5957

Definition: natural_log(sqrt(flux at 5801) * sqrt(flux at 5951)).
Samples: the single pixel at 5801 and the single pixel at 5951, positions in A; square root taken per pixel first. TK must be 2.89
